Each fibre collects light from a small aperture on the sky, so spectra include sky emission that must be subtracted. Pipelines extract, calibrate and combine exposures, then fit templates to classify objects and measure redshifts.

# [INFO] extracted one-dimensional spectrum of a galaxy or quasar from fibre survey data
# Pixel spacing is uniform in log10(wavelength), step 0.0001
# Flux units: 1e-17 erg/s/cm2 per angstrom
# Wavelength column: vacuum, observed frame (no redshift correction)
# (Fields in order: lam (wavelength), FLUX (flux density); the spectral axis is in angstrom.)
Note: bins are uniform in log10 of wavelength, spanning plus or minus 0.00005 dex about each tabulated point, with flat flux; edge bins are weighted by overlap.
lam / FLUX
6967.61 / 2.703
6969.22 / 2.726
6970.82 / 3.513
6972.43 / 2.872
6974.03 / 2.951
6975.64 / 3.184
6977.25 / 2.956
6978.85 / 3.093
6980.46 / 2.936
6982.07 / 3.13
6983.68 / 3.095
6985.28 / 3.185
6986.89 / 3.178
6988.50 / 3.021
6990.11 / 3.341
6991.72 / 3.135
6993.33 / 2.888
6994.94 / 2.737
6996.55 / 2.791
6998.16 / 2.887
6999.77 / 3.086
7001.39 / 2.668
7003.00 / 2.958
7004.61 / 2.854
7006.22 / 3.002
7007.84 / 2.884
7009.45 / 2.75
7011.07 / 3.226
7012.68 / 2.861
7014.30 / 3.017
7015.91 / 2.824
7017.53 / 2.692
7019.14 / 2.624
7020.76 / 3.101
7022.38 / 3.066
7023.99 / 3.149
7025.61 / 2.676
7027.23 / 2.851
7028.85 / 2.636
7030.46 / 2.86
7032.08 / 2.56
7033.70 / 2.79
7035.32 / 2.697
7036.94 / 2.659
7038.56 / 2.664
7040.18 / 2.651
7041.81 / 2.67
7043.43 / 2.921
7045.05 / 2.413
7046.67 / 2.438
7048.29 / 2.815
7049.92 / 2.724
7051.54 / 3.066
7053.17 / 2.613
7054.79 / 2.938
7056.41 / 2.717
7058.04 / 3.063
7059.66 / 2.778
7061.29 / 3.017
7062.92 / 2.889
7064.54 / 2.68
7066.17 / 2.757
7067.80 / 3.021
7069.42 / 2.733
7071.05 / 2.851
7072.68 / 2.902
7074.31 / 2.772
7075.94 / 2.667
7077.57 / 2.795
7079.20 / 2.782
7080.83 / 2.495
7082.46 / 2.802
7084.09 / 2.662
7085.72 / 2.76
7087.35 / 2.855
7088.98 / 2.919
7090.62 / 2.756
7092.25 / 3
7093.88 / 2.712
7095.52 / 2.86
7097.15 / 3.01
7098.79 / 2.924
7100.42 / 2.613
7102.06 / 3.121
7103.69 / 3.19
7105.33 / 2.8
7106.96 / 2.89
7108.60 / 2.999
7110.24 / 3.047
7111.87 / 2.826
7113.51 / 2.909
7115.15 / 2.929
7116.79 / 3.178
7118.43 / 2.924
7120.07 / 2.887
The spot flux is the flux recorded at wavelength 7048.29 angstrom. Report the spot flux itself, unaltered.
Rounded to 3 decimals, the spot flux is 2.815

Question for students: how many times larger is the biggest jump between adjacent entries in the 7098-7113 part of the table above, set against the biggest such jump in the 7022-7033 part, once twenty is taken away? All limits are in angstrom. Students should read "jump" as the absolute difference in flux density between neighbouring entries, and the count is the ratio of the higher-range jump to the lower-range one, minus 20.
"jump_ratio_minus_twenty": -18.9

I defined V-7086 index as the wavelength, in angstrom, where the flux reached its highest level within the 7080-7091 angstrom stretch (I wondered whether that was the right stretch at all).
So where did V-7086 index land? 7088.98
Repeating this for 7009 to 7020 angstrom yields 7011.07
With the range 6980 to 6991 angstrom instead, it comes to 6990.11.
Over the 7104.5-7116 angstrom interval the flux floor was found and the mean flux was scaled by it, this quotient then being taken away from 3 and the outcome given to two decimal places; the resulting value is 1.96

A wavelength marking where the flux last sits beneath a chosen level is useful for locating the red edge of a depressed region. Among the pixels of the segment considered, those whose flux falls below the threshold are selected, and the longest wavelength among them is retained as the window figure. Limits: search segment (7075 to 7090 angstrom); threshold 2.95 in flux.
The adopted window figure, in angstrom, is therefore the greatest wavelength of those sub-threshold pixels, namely 7088.98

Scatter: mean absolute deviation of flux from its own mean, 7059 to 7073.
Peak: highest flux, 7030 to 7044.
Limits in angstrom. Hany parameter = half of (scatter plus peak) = 1.51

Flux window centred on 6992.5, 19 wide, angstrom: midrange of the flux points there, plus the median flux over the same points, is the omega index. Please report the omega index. 6.06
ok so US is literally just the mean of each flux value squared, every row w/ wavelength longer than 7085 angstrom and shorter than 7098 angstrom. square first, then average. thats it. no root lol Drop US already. 8.2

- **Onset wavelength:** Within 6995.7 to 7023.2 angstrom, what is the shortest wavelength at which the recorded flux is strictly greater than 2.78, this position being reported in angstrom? 6996.55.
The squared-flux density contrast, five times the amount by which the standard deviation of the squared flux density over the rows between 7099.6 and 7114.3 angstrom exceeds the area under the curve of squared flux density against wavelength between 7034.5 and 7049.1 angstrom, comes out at -513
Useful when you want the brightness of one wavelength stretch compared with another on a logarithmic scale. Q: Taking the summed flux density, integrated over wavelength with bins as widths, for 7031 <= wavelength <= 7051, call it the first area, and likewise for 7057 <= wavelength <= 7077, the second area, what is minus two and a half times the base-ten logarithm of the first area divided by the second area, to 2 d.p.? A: 0.07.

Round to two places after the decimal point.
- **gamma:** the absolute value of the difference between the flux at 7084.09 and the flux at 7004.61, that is 0.19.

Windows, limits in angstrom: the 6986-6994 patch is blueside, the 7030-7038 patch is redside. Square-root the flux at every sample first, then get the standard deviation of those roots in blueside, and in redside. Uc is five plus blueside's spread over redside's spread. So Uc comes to 6.4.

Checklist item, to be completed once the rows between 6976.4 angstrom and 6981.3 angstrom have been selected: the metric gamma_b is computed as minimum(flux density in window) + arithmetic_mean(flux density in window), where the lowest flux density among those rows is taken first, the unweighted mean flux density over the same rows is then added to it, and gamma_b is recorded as 5.93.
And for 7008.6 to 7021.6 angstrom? 5.51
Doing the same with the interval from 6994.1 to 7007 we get 5.54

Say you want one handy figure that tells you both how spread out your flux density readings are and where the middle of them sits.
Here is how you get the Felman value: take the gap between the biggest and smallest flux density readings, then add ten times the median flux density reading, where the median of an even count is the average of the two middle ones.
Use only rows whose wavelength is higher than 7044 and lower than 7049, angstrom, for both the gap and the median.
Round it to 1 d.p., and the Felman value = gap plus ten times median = 24.8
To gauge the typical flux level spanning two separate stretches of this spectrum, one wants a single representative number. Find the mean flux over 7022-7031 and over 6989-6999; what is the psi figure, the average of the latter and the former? 2.92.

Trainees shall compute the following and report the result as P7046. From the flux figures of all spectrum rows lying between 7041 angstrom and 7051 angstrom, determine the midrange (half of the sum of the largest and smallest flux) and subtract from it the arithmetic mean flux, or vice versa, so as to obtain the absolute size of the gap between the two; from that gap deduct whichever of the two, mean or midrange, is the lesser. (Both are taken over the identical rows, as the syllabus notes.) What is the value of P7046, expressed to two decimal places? -2.66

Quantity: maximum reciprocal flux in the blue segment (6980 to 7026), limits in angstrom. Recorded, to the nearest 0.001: 0.381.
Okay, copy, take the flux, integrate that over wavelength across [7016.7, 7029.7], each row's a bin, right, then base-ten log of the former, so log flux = 1.57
